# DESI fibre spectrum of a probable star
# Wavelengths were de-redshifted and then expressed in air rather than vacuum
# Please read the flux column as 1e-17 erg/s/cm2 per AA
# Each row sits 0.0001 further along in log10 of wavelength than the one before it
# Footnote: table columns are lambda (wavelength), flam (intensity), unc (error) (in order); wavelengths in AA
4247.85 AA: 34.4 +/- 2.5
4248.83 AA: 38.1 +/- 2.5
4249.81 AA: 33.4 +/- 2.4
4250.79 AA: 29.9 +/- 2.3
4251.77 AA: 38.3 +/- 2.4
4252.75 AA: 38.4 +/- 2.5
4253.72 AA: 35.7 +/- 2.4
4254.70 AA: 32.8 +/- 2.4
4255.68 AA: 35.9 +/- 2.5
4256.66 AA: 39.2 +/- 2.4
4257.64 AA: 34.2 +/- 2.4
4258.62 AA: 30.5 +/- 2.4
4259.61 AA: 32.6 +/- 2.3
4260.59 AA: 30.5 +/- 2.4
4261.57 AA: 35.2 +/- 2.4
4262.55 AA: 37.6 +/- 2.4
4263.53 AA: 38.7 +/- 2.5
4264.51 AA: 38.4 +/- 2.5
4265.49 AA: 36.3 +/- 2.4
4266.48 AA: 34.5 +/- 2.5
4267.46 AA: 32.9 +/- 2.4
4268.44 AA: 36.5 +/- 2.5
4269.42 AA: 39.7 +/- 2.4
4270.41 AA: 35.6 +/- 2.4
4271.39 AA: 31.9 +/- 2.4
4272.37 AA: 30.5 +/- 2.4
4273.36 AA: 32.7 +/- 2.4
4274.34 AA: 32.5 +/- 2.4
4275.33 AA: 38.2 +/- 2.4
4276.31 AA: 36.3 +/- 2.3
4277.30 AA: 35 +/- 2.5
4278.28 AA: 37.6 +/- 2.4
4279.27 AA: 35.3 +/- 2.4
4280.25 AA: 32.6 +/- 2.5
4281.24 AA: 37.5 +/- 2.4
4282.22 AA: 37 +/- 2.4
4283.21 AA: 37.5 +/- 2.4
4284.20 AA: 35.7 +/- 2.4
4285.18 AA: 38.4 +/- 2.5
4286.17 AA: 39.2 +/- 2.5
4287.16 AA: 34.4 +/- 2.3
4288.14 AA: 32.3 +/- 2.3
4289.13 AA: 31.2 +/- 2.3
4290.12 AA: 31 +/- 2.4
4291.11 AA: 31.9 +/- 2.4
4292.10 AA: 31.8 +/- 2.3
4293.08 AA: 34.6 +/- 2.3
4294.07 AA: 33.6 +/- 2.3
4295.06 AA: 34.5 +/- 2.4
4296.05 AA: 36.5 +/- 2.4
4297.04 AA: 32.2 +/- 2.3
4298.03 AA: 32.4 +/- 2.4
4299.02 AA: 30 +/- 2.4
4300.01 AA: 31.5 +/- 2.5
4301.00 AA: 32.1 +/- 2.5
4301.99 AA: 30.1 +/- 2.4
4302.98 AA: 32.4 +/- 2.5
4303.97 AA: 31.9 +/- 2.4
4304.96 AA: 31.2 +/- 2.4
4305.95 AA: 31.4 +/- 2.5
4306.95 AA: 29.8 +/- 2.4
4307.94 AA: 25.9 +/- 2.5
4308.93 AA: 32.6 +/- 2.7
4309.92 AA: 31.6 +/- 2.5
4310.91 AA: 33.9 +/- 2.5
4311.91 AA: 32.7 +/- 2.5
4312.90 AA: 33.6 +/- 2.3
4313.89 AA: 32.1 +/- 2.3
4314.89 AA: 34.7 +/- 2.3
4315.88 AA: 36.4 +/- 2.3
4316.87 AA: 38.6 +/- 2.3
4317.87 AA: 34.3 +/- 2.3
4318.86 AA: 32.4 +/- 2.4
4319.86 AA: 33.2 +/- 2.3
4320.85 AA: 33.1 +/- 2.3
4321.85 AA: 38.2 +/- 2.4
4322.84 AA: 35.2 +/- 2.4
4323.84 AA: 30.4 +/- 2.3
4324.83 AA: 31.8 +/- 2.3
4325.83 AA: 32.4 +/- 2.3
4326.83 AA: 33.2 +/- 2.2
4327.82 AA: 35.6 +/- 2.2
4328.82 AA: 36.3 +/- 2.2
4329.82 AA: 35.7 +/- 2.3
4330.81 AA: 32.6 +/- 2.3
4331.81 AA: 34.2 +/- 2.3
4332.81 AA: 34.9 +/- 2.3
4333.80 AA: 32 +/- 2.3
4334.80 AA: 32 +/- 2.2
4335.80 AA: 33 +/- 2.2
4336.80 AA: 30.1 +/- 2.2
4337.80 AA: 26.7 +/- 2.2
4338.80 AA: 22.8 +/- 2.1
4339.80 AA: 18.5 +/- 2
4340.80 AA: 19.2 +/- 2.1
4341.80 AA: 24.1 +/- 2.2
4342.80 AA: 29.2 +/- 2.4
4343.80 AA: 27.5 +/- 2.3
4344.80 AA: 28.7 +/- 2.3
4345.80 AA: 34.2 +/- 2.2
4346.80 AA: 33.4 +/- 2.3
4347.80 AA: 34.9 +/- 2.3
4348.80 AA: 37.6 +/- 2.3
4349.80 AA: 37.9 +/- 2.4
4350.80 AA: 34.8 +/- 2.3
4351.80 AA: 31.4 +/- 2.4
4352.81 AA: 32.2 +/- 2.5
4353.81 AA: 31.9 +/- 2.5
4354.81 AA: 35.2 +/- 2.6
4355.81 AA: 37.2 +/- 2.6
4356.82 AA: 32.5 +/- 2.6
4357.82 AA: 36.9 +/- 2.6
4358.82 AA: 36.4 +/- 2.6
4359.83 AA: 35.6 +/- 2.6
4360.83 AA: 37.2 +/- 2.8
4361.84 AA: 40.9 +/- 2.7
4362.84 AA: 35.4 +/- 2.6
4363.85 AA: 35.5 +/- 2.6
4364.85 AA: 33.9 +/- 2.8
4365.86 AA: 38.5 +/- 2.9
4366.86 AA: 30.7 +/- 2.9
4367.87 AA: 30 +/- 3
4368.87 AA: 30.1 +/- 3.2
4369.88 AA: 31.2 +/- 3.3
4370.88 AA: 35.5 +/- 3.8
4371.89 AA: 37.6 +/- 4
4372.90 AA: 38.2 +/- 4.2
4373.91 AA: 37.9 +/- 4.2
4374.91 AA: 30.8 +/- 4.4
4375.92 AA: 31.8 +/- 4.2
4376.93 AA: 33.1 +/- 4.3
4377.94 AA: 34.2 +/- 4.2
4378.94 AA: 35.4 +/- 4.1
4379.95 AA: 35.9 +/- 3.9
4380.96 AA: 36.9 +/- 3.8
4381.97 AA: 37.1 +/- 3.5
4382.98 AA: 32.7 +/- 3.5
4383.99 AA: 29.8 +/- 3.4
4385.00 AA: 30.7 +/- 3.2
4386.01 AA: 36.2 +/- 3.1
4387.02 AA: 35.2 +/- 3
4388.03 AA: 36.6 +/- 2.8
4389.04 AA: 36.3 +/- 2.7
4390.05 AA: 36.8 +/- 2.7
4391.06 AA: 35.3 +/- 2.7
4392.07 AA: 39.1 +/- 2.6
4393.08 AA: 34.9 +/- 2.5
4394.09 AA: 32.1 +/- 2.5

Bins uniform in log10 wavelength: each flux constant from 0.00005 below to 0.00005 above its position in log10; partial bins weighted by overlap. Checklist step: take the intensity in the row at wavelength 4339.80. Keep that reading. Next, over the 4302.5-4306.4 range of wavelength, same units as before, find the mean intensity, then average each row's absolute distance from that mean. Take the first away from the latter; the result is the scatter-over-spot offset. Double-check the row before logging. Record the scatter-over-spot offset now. -18.1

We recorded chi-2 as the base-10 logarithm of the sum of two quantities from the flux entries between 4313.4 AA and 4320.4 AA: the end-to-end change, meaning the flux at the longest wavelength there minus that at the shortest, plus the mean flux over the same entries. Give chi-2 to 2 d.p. 1.55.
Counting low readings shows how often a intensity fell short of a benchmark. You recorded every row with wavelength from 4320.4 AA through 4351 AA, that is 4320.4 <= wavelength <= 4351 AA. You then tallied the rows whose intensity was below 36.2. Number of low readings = 27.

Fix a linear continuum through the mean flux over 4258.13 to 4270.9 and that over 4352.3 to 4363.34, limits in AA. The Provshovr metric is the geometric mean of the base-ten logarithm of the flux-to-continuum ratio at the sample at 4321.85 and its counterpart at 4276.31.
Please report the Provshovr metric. 0.019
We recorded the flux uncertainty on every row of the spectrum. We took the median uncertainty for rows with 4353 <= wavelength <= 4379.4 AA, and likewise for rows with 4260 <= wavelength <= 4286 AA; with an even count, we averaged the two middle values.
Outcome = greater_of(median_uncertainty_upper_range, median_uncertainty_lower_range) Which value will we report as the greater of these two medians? 2.90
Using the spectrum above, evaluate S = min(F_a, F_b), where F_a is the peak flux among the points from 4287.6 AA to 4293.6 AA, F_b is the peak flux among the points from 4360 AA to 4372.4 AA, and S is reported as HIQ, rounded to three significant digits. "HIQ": 34.6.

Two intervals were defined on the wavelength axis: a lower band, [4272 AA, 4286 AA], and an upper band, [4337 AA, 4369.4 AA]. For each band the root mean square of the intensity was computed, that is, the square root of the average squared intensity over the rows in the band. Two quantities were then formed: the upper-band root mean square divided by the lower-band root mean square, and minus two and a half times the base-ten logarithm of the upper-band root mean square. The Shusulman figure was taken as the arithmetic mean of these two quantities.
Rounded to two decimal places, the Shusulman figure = -1.43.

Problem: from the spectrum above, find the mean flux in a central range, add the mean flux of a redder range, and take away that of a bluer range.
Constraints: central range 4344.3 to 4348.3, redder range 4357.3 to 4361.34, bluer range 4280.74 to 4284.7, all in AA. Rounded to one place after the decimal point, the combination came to 32.4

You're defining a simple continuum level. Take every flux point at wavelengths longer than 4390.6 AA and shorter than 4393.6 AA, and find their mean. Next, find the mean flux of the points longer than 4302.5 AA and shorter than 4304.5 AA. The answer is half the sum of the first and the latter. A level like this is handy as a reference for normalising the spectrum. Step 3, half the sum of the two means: 34.3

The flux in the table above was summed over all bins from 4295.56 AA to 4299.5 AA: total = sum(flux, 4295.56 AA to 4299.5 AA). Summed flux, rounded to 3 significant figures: 131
